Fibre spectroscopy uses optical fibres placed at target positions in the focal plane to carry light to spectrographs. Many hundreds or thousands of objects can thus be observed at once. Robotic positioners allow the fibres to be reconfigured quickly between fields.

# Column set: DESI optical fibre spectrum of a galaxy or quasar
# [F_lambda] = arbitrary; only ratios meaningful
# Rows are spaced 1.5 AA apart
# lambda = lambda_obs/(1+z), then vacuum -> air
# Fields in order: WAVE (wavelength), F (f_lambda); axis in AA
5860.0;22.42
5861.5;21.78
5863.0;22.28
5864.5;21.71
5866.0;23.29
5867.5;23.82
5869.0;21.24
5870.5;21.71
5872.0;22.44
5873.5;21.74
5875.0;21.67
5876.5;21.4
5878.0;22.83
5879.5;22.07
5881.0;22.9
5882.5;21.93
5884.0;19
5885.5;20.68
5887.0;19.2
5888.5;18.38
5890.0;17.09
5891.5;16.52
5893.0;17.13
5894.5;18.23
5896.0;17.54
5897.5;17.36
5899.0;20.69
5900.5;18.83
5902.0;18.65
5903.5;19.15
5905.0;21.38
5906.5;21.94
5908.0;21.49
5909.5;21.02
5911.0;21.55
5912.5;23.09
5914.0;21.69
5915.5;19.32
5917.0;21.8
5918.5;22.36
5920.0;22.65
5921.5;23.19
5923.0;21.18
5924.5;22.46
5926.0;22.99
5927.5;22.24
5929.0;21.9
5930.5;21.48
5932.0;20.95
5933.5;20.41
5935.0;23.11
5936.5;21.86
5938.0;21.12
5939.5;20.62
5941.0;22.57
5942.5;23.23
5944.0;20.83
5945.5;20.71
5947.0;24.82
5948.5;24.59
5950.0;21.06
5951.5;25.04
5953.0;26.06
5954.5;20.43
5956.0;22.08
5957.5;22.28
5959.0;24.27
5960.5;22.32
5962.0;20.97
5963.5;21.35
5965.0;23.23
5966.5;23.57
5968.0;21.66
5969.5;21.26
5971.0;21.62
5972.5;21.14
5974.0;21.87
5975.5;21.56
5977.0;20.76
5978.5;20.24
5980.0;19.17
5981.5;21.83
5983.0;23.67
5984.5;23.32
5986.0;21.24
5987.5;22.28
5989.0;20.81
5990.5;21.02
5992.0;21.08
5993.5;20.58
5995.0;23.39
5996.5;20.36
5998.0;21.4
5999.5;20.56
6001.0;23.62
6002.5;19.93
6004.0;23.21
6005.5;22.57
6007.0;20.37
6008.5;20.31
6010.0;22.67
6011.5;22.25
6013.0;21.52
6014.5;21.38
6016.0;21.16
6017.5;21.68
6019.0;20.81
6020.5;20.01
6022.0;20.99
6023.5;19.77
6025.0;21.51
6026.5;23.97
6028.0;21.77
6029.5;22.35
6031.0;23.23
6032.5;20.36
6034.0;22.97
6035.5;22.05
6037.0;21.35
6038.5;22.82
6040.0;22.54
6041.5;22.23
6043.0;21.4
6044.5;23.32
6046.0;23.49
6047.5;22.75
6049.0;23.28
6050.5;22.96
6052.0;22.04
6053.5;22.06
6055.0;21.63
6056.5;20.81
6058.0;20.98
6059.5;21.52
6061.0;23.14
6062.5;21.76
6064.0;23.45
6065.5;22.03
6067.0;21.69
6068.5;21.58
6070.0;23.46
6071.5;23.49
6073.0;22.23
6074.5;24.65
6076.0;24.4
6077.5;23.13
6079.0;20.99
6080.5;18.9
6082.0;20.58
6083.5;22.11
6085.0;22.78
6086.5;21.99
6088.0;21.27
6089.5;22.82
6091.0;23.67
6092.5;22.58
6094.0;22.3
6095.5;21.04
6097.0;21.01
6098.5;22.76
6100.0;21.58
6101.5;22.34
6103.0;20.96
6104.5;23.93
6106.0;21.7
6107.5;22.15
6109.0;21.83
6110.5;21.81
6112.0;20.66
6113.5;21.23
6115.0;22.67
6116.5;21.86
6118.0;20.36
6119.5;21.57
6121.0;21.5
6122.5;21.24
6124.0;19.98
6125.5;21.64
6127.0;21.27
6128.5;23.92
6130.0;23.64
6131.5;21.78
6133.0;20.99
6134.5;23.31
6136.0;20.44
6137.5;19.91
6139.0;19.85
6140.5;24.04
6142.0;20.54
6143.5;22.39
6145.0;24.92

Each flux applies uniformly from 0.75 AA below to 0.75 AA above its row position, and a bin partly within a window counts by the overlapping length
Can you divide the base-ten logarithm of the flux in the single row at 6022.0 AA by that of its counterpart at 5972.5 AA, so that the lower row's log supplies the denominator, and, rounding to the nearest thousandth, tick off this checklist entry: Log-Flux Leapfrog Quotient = 0.998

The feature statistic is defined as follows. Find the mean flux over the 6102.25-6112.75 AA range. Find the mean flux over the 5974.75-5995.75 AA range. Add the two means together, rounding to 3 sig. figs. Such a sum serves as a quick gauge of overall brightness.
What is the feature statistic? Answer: 43.4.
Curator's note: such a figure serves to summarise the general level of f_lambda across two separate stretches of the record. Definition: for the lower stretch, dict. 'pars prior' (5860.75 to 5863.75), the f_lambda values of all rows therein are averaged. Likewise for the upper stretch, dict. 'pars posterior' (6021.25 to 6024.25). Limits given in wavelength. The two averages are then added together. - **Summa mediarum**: 42.4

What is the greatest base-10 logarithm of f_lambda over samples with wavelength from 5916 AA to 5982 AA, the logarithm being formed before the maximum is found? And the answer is 1.42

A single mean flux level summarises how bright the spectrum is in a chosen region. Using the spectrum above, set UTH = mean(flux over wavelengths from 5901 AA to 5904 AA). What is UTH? 18.9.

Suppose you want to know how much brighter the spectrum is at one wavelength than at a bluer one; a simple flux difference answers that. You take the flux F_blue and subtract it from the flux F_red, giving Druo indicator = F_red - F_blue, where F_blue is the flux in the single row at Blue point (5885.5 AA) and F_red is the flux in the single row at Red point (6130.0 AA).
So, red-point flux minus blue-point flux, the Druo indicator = 3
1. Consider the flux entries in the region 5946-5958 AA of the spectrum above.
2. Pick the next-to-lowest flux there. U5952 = 21.06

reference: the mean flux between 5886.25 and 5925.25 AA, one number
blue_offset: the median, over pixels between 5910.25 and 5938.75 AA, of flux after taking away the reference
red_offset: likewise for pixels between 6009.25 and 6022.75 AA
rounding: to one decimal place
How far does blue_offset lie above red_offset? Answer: 0.5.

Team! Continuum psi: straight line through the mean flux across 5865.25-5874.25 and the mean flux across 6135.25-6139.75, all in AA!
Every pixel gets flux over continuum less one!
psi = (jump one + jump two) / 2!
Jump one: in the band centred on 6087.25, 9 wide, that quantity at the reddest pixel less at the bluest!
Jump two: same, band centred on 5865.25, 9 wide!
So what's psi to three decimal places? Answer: 0.029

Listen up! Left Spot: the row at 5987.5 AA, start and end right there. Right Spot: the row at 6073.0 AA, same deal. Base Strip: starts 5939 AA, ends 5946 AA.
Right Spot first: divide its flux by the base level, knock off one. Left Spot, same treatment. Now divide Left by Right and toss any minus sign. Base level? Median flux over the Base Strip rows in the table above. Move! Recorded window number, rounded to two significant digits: 1.0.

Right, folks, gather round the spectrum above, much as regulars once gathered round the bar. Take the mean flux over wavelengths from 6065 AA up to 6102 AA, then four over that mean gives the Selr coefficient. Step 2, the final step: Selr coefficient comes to 0.180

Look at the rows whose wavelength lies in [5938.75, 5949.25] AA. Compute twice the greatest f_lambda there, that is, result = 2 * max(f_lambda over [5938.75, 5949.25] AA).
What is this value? 49.6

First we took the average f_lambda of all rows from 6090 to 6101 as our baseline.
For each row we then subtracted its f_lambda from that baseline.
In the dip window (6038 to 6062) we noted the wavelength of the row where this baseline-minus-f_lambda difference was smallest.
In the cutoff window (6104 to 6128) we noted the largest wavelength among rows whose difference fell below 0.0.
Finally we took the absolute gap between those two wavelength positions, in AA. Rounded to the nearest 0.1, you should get 69.0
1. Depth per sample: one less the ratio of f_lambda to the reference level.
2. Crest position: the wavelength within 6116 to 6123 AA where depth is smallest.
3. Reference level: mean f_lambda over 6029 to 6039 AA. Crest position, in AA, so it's 6116.5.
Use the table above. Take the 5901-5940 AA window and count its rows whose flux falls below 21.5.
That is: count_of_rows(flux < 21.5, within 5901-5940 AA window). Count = 12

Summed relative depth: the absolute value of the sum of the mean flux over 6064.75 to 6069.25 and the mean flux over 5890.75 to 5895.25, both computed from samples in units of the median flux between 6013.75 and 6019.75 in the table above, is 1.84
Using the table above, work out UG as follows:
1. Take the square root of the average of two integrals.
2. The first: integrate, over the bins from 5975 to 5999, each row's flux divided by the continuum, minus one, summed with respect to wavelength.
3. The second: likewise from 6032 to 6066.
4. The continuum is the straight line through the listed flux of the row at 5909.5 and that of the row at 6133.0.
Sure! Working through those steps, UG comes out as 1.11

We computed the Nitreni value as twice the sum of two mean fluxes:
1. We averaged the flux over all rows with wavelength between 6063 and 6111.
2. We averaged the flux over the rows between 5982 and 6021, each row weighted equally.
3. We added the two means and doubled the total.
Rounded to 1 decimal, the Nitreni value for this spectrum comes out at 87.6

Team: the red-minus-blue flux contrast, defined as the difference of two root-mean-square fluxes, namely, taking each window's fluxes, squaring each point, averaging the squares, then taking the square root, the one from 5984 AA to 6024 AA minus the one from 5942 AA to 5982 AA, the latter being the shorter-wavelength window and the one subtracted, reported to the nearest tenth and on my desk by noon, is -0.8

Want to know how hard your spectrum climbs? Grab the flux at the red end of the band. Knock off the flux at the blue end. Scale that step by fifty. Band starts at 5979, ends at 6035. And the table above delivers 190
